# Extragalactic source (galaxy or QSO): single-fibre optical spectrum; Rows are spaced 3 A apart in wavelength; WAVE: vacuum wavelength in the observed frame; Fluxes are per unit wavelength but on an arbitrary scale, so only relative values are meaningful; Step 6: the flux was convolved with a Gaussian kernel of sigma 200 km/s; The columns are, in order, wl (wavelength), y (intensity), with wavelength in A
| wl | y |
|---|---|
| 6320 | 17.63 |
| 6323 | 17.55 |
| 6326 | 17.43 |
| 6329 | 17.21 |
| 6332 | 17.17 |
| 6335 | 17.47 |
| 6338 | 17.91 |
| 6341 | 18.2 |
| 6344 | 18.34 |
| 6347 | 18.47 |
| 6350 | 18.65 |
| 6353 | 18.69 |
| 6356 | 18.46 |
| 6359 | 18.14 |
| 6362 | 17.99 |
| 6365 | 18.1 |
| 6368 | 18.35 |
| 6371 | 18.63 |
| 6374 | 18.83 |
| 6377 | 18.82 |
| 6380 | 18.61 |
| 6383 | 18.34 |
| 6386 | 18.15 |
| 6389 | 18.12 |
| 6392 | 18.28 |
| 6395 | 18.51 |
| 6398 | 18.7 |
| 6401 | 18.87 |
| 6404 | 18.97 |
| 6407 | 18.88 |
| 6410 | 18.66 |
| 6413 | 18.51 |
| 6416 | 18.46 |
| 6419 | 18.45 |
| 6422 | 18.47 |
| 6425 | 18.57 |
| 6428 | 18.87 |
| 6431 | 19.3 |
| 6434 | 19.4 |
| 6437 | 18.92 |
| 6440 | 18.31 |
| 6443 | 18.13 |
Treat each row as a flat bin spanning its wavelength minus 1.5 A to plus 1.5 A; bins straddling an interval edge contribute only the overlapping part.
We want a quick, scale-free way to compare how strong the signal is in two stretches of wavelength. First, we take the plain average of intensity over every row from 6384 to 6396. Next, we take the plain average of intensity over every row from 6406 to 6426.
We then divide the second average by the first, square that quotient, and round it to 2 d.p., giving 1.03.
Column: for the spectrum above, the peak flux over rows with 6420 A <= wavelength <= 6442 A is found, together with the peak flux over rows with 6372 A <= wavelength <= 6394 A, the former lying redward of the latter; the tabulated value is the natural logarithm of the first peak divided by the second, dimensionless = 0.030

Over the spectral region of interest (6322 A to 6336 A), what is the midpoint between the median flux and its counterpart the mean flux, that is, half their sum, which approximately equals 17.4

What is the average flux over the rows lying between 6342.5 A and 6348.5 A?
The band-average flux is 18.4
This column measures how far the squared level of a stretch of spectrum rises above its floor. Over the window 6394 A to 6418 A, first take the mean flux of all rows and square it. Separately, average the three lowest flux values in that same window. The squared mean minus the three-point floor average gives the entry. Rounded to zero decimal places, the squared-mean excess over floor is 331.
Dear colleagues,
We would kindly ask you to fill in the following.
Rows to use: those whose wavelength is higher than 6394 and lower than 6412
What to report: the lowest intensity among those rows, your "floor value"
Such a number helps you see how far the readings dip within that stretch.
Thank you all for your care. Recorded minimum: 18.51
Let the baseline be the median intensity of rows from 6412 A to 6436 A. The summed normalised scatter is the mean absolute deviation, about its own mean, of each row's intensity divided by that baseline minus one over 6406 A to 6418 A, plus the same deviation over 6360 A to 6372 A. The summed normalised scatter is 0.020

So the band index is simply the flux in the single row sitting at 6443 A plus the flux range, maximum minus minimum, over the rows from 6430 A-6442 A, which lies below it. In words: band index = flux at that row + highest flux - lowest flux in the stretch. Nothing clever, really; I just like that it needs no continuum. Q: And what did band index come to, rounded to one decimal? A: 19.2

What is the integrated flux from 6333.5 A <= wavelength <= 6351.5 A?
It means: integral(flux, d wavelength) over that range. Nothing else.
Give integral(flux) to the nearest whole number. 327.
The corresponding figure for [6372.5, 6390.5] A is 333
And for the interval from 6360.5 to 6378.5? 332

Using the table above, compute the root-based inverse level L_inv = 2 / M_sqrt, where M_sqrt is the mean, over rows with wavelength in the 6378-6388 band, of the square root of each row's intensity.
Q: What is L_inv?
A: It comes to 0.467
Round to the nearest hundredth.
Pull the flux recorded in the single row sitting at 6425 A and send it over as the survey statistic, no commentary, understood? 18.57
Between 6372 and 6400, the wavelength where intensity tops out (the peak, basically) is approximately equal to 6374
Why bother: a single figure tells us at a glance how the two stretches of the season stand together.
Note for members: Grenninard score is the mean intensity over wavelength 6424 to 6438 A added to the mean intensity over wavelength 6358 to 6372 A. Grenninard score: 37.3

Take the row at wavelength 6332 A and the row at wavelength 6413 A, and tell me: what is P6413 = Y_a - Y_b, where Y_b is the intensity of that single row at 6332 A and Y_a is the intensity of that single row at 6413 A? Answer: 1.3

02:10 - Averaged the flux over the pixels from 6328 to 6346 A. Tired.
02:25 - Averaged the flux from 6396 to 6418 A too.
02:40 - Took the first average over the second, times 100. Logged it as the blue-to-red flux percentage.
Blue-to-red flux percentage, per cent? 95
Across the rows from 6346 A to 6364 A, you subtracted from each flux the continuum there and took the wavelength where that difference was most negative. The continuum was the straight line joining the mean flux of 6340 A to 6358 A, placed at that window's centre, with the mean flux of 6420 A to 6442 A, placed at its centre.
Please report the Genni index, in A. 6362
